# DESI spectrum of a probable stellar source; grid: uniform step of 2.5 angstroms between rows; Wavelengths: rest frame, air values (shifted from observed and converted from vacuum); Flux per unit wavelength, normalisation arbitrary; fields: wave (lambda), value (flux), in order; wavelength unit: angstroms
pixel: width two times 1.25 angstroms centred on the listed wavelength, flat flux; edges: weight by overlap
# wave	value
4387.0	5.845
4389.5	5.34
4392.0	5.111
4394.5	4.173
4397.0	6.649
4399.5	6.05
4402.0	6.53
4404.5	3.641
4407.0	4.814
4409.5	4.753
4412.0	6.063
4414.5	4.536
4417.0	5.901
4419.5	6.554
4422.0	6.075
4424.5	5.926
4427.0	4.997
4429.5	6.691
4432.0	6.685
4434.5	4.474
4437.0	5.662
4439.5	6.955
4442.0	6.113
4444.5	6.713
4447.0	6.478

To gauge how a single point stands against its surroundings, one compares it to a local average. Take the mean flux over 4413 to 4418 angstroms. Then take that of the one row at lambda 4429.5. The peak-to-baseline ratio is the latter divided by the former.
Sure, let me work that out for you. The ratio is 1.28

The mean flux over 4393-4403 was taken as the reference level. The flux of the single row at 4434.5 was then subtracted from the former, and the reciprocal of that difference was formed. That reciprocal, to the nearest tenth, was 0.7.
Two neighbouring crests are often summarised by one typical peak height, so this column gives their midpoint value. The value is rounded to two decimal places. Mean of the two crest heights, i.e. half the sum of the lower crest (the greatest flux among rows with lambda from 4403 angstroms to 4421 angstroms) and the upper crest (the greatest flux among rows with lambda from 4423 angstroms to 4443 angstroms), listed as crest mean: 6.75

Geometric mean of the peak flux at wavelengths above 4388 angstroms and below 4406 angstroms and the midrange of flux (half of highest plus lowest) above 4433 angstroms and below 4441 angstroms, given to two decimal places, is 6.16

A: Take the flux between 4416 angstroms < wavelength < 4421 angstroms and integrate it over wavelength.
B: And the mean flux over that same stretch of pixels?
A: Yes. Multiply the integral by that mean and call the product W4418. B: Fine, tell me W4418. 194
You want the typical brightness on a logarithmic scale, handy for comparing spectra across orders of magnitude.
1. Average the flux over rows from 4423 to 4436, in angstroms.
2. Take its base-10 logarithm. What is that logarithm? 0.760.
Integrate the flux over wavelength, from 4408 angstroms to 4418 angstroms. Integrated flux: 53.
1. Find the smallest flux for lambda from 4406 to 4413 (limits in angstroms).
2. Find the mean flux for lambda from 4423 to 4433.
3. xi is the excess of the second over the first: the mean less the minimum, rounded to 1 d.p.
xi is 1.3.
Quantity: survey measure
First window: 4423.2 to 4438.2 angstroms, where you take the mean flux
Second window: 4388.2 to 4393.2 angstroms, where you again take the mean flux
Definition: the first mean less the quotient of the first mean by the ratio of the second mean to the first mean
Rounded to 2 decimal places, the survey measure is -0.56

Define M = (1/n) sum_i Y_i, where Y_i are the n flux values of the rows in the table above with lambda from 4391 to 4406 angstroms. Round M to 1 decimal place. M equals 5.4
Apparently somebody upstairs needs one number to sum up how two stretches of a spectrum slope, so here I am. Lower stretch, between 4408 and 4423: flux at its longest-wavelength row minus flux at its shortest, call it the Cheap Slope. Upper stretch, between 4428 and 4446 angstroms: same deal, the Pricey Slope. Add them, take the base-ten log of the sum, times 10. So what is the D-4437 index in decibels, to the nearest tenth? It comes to 1.3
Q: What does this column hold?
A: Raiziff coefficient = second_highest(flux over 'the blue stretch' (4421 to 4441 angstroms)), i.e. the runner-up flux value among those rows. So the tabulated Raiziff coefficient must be 6.691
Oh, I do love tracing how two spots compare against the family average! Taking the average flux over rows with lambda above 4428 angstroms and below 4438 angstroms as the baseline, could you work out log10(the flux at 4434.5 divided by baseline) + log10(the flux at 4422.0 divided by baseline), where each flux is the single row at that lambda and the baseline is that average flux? -0.10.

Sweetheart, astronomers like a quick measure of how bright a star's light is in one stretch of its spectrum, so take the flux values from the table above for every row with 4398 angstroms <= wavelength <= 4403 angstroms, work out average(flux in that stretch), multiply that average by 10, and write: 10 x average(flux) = 63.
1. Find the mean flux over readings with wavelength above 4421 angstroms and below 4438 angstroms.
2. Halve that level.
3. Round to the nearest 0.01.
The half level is 2.89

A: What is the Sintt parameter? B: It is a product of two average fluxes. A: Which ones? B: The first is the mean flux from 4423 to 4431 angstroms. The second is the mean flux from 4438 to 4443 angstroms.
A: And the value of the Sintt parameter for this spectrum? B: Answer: 38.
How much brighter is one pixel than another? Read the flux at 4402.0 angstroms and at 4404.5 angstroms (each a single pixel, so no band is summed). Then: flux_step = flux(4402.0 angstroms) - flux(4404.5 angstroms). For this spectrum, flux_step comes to 2.9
